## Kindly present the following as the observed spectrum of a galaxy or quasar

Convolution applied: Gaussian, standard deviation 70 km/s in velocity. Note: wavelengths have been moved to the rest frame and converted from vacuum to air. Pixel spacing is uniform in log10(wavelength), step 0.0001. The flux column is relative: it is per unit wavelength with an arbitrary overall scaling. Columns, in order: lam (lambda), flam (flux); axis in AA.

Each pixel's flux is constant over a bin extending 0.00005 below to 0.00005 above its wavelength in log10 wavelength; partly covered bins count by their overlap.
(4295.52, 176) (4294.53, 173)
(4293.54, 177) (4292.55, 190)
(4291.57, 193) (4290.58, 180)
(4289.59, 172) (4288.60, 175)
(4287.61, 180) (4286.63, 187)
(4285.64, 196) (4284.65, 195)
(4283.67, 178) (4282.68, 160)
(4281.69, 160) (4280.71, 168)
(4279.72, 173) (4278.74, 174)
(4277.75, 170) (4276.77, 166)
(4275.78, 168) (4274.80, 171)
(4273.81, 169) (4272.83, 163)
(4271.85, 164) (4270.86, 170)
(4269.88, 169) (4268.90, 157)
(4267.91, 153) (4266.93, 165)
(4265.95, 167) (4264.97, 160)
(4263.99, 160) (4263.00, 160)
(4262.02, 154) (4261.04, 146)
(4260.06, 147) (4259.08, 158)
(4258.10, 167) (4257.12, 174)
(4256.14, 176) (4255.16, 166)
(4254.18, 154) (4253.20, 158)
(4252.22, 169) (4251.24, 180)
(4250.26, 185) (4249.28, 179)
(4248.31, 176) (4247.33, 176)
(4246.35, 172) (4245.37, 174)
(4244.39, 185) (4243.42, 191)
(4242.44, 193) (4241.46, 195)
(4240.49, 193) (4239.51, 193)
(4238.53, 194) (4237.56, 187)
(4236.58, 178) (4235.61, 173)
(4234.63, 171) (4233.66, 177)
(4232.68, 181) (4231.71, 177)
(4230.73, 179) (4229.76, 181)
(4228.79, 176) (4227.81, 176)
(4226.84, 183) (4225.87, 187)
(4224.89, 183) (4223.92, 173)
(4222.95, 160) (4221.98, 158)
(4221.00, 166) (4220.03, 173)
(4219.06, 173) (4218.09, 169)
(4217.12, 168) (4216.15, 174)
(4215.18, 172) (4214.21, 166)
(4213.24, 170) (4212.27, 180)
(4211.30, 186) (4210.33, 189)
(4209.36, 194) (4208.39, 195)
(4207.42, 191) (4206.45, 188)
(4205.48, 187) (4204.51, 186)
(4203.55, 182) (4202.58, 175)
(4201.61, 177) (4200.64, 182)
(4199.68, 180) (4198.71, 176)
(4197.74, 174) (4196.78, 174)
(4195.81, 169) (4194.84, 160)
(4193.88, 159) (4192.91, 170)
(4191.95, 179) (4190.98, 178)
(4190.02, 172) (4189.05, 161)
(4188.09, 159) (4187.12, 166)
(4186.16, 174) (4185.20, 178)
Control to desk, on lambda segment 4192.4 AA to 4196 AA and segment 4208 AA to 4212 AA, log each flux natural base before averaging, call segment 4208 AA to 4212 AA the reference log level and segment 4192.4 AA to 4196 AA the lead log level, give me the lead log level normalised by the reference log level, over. 0.97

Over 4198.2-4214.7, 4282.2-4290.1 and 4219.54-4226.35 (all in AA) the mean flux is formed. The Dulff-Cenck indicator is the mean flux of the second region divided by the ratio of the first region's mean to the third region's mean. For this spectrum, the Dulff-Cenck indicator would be 169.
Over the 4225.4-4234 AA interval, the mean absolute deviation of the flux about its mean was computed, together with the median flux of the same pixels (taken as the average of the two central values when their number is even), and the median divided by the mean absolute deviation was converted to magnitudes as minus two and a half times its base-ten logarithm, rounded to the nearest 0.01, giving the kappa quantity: -4.45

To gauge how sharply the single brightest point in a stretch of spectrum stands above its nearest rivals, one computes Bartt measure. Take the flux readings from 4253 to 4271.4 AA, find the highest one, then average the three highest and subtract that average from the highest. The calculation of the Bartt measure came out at 2.67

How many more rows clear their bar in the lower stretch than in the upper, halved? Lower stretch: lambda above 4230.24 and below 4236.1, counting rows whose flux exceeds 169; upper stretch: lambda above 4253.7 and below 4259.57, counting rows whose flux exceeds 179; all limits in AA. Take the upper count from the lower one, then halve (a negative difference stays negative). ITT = 3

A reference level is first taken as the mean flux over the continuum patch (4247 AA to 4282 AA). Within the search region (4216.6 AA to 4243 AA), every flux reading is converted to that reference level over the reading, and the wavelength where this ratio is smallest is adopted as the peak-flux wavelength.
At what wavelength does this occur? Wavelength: 4241.46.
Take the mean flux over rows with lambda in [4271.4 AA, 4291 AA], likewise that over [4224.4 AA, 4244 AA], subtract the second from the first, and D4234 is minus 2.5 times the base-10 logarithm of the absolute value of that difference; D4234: -2.5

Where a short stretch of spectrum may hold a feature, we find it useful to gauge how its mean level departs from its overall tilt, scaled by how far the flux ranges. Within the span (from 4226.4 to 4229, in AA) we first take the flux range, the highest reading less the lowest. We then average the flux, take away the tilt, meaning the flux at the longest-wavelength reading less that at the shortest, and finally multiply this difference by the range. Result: 1297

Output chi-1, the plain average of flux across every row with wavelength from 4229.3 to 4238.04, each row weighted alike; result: 178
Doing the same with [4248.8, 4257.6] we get 171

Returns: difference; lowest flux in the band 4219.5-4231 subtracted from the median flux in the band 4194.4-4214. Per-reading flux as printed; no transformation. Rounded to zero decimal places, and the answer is 23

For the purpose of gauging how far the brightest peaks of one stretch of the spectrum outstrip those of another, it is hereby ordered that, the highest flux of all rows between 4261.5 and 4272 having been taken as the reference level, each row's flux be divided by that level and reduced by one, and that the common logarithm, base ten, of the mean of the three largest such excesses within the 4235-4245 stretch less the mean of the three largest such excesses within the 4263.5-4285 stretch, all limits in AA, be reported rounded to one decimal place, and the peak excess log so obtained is -1.2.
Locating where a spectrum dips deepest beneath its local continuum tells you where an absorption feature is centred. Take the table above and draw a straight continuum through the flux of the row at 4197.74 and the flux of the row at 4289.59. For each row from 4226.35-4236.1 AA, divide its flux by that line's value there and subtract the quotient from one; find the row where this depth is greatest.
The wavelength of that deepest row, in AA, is 4234.63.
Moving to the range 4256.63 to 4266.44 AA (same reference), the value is 4261.04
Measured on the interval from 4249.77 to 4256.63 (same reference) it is 4254.18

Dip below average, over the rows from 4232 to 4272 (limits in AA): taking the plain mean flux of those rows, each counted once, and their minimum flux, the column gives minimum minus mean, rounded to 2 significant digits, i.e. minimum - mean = -26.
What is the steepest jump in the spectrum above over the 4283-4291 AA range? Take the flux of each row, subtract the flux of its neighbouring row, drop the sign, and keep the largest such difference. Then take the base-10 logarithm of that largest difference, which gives 1.23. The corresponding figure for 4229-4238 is 0.95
